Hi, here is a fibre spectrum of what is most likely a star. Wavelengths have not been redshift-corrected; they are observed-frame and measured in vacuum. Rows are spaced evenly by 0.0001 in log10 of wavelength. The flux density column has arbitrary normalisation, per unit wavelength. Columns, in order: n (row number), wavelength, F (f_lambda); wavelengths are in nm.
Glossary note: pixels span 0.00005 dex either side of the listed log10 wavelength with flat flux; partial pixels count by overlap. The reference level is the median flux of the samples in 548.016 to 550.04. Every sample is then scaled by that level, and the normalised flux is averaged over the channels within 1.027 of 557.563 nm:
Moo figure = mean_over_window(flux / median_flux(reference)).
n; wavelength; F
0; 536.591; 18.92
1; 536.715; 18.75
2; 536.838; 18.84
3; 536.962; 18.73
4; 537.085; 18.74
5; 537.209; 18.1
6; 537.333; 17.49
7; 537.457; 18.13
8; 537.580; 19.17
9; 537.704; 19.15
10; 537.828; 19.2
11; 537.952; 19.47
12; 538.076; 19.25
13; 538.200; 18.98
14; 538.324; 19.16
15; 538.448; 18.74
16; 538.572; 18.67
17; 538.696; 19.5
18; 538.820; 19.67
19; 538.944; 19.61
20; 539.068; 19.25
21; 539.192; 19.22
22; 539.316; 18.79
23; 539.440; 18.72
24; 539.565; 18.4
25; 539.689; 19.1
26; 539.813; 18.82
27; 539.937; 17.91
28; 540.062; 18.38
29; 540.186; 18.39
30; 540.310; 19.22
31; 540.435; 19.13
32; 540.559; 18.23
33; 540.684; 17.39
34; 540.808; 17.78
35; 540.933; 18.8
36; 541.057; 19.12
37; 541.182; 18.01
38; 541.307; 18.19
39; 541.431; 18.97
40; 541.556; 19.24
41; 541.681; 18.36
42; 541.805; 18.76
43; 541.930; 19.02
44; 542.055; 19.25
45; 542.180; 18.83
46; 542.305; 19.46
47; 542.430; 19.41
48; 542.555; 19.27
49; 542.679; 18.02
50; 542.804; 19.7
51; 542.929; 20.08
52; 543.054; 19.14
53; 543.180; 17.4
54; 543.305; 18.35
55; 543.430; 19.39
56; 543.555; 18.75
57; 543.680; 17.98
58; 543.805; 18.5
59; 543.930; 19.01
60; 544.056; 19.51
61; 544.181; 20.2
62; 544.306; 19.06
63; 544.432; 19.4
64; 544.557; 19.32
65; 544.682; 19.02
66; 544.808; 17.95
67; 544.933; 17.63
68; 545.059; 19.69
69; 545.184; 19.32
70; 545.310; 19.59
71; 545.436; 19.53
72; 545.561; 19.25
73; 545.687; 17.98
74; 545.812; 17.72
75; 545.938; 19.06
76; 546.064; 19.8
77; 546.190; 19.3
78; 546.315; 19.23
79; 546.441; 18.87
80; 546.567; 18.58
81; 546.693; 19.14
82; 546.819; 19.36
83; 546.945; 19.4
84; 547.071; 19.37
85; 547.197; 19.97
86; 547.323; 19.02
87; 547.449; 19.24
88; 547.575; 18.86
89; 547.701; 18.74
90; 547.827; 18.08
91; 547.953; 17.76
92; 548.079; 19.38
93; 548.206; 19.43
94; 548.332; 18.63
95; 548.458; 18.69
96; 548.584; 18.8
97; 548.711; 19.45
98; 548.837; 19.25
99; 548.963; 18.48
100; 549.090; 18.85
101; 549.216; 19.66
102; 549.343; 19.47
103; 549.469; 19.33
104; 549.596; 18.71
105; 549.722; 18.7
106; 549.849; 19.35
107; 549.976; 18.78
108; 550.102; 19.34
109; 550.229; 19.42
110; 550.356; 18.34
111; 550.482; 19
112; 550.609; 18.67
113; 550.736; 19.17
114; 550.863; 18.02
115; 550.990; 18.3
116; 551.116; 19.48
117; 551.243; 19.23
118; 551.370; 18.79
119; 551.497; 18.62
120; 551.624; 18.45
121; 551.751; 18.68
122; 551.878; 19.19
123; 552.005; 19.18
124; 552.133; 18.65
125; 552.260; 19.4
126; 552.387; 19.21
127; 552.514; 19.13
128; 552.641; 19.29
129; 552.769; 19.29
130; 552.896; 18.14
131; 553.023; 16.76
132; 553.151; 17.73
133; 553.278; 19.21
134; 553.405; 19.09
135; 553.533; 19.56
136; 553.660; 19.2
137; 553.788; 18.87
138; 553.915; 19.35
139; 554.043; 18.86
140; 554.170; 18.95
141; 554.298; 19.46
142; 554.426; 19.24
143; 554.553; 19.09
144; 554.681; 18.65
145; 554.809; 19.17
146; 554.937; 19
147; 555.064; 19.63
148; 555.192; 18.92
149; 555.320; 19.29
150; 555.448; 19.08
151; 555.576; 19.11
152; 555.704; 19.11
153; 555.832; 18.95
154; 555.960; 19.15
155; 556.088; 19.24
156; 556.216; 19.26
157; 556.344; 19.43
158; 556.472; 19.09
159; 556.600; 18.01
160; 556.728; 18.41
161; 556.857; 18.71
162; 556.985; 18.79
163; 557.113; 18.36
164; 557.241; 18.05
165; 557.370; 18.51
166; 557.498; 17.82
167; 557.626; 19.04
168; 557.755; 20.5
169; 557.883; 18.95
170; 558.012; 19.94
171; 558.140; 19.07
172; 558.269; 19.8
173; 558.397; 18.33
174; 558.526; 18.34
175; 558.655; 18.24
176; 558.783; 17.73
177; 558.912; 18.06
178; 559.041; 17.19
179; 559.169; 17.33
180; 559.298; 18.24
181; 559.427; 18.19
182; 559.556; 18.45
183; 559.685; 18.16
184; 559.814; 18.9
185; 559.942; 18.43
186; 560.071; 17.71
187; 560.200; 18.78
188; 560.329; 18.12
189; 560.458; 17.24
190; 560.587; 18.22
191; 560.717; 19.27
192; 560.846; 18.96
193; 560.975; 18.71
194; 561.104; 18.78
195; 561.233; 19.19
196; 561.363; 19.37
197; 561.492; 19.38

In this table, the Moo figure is 0.99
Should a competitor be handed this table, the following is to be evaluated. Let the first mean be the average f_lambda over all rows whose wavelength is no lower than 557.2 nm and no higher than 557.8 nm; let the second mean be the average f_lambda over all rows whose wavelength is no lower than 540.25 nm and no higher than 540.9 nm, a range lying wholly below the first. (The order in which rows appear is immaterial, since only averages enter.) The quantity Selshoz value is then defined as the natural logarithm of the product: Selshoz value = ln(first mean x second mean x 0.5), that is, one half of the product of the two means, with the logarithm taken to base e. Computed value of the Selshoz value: 5.15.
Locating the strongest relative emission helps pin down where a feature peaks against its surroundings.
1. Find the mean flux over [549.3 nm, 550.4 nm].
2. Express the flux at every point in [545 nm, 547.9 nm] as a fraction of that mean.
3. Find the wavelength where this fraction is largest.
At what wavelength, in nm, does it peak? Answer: 547.197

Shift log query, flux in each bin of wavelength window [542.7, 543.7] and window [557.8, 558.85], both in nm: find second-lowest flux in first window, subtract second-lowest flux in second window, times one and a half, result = -0.39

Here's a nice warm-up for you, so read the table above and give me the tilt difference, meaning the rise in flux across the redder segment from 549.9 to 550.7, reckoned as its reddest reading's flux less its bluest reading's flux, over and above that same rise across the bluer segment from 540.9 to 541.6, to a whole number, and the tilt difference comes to -1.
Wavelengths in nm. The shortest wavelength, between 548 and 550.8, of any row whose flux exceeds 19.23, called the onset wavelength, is 548.079 nm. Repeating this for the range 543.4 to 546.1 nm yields 543.430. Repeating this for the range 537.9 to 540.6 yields 537.952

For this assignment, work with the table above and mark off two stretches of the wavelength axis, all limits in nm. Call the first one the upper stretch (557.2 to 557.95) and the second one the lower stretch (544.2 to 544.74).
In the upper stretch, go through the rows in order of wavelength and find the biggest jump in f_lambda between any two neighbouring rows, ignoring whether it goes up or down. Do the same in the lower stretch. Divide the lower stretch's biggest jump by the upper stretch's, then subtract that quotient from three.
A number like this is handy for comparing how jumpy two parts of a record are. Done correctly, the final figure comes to 2.78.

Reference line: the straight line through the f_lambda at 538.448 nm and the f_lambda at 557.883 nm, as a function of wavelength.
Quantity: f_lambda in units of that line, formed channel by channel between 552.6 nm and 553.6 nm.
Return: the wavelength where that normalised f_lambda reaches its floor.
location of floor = 553.023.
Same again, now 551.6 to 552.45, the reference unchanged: 551.624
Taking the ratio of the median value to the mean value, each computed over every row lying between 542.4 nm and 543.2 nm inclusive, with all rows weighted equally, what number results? 1.01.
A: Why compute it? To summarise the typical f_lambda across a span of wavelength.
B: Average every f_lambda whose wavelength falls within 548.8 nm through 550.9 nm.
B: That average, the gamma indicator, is 19.0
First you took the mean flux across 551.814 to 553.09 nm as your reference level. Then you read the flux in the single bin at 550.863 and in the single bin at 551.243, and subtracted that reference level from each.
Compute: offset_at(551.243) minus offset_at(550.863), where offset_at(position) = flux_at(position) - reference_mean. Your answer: 1.2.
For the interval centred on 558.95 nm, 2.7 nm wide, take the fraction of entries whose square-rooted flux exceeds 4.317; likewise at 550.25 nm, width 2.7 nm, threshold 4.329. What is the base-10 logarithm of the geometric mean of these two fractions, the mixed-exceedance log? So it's -0.314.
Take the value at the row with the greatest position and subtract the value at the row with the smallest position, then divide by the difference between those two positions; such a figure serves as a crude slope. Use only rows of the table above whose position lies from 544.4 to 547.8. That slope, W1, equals -0.20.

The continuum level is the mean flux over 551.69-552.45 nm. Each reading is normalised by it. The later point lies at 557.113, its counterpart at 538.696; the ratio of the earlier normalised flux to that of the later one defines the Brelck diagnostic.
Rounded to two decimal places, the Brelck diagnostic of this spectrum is 1.06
